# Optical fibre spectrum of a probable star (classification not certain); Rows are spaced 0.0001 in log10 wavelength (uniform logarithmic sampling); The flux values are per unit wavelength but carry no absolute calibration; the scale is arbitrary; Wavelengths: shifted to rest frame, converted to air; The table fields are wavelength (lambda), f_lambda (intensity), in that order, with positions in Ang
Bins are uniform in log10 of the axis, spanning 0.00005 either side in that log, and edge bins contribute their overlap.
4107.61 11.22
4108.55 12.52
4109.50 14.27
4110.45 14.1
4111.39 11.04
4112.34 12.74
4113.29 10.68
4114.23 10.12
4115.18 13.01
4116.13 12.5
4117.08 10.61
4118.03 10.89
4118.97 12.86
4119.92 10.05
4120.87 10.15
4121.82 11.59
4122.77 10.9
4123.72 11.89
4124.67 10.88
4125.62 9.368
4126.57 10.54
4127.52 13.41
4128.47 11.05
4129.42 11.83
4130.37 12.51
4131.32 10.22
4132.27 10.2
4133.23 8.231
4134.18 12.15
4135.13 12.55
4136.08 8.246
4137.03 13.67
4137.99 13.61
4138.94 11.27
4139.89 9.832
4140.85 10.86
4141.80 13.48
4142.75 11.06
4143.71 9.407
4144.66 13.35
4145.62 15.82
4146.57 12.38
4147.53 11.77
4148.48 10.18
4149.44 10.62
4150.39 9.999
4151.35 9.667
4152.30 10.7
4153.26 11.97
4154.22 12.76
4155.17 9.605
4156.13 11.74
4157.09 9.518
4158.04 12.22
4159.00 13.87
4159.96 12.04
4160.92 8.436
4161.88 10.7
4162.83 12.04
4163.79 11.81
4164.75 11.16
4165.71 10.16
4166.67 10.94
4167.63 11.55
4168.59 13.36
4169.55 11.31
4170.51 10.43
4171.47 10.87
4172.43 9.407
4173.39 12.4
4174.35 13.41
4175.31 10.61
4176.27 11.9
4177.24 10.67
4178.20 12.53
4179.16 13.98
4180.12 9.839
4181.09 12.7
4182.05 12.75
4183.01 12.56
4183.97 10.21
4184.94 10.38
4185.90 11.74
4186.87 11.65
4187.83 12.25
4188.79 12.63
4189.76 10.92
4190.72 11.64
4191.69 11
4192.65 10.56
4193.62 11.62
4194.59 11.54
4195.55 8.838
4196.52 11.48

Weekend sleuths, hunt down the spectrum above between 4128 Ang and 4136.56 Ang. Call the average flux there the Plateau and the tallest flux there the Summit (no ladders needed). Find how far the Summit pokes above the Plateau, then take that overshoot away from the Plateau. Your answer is 9.0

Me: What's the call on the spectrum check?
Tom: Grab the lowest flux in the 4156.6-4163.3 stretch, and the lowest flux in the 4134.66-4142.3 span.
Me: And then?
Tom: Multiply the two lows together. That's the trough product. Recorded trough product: 70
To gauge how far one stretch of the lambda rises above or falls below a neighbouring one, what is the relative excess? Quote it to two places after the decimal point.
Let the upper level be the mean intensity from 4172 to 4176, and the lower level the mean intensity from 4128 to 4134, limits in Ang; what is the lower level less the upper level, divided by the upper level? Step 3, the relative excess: -0.07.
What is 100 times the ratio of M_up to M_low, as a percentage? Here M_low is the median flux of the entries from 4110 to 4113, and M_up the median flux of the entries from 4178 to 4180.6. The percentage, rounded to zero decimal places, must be 98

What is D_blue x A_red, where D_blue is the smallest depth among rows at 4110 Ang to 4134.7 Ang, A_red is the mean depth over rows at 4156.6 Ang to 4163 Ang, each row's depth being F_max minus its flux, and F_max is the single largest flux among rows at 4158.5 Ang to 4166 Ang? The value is -0.6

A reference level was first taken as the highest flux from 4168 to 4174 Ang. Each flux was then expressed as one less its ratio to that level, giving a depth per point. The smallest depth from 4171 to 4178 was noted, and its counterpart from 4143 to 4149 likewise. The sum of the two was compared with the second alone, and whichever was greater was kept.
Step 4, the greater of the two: -0.18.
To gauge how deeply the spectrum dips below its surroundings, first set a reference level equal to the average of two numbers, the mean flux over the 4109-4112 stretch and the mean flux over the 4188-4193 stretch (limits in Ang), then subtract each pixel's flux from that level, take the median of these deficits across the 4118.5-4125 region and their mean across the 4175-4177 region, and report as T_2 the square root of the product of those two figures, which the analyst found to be 1.2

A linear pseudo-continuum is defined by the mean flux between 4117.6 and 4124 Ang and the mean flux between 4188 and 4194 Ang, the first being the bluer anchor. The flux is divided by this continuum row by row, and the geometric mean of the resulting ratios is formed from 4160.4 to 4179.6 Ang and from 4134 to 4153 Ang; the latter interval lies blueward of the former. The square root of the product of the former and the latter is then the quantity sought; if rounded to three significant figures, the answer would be 1.00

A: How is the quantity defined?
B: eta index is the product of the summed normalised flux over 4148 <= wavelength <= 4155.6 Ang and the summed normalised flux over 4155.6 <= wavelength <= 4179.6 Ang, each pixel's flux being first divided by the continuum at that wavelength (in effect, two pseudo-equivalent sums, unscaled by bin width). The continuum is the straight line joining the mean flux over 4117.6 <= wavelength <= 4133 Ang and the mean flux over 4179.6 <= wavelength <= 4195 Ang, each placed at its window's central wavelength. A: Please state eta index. 191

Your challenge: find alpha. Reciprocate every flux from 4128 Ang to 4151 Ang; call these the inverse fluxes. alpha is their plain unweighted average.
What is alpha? 0.0897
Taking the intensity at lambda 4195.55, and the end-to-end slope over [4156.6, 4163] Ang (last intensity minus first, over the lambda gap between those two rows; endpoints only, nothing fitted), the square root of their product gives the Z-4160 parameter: 1.97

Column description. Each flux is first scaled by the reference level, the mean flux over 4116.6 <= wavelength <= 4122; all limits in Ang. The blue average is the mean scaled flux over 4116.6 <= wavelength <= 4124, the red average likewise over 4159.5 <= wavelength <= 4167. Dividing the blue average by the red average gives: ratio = 1.02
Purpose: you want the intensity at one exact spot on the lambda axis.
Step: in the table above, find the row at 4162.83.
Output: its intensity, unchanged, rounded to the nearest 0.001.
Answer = 12.040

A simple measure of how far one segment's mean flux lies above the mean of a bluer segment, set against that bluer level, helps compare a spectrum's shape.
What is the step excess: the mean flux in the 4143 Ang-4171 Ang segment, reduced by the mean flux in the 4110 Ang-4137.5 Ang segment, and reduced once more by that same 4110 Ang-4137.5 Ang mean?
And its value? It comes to -11.3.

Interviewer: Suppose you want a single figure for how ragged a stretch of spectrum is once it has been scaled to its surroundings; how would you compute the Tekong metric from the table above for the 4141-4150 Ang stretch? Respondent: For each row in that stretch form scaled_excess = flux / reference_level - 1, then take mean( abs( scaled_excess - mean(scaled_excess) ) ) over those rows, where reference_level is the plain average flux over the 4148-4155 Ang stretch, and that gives 0.14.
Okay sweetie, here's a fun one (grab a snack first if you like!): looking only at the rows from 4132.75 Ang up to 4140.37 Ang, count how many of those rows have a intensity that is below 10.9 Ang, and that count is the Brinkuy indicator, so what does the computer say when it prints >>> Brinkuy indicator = 3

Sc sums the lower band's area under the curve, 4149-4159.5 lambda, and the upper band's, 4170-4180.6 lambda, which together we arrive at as 239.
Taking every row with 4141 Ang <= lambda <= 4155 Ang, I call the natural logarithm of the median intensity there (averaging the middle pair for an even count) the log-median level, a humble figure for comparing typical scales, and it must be 2.43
